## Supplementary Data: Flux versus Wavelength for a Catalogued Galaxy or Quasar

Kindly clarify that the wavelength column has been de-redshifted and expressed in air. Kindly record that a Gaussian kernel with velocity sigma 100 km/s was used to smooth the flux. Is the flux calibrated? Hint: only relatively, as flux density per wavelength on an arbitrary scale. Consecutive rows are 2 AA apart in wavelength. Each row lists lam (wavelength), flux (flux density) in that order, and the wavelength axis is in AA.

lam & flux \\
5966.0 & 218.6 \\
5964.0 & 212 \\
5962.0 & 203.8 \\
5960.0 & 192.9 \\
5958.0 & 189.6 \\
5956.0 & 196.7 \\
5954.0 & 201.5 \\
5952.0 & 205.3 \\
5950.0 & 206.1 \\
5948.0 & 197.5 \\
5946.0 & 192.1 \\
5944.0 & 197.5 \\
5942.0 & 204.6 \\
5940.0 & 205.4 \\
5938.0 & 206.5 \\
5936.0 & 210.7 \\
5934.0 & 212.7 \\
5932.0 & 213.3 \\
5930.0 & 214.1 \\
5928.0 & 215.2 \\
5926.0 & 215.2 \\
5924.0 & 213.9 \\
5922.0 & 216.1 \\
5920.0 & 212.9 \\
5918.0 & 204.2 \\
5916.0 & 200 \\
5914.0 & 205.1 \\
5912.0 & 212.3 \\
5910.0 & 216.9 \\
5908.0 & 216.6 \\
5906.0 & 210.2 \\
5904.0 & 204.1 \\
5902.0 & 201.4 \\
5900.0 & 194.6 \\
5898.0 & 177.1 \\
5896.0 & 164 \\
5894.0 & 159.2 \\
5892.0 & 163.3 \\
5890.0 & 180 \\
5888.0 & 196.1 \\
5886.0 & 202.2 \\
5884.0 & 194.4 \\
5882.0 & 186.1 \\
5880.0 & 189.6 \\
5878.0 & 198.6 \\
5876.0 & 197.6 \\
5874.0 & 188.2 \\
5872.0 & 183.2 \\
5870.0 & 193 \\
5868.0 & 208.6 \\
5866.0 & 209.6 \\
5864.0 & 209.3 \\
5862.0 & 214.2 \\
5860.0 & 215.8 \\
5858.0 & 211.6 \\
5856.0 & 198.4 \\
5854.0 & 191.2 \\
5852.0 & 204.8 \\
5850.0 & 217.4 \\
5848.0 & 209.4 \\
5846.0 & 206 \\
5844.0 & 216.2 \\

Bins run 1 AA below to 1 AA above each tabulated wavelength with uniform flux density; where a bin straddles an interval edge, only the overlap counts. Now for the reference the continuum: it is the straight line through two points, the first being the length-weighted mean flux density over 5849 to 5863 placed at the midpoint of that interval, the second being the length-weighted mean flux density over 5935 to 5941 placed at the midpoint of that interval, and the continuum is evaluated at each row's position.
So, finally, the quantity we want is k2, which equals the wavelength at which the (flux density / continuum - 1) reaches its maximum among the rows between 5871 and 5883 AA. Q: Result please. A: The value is 5878.0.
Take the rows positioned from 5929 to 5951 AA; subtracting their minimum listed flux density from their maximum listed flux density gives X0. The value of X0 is 22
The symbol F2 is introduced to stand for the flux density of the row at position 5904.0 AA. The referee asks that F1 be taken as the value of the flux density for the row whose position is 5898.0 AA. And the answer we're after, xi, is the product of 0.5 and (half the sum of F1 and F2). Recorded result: 95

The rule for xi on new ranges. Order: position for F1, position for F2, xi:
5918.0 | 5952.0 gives 102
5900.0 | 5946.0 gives 97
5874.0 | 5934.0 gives 100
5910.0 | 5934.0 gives 107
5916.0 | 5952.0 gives 101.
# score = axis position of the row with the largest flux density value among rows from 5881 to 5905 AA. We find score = 5904.0 AA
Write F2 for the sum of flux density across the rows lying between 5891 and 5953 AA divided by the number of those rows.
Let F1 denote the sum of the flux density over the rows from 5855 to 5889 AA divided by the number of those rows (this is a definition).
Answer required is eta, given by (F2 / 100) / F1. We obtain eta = 0.0101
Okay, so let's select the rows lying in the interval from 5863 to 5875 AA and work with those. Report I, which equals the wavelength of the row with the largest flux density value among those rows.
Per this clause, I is 5866.0 AA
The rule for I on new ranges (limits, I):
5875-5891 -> 5886.0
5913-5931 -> 5922.0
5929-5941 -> 5930.0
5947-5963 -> 5950.0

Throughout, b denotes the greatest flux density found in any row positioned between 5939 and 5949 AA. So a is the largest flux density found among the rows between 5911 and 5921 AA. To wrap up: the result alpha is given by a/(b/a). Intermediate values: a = 212.9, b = 205.4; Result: 221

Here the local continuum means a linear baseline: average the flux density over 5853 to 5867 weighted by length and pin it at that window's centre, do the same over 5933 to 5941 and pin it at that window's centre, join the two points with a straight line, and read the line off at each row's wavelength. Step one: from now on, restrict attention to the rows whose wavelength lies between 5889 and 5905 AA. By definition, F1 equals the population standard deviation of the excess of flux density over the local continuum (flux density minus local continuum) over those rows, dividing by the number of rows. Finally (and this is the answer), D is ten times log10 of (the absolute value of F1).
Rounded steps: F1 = 17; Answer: 12.2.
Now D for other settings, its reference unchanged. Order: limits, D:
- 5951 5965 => 8.5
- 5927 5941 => 5.6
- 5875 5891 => 8.4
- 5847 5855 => 9.8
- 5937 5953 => 7.1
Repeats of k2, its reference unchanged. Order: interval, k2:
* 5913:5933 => 5922.0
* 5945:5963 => 5950.0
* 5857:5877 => 5860.0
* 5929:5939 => 5930.0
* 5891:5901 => 5900.0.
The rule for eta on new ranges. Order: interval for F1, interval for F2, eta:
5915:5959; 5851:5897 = 0.0094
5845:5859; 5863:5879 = 0.0097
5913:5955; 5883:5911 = 0.0092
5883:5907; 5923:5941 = 0.0113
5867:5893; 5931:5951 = 0.0107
